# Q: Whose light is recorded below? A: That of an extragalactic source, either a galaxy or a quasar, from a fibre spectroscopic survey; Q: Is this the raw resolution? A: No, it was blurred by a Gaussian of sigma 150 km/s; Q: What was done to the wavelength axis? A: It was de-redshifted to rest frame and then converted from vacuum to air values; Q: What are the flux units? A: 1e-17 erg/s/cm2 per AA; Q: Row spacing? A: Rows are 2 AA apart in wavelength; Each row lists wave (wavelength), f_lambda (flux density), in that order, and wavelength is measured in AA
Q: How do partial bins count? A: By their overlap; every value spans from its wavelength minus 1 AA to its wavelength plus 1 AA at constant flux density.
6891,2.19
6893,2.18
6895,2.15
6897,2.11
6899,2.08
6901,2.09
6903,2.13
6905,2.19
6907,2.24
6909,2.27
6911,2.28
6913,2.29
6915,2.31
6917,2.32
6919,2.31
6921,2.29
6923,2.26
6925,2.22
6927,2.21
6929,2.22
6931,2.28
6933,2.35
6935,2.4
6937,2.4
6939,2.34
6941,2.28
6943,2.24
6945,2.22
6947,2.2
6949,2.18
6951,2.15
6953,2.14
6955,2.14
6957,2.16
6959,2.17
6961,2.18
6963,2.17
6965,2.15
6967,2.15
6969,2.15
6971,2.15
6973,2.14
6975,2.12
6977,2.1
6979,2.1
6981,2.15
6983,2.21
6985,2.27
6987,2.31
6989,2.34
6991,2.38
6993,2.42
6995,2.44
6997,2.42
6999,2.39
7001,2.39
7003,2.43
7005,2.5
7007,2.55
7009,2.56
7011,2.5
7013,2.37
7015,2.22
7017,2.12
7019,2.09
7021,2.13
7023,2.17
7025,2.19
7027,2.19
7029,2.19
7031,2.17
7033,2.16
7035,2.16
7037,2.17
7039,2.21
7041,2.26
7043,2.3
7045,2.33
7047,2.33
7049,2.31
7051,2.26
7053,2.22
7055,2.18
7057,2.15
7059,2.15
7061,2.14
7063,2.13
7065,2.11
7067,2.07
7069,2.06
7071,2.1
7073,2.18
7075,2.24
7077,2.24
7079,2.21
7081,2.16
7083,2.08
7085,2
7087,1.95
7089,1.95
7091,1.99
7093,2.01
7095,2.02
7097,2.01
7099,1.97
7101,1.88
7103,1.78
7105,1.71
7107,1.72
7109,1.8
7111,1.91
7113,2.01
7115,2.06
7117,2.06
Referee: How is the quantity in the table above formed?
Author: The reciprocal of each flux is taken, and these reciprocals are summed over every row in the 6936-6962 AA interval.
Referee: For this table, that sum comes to 5.9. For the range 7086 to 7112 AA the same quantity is 6.9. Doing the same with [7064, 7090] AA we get 6.2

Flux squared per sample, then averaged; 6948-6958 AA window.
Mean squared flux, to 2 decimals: 4.64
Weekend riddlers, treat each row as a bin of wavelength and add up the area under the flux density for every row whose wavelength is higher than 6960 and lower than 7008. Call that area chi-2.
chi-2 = 109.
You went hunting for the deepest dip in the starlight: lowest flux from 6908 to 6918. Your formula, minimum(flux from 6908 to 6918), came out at 2.27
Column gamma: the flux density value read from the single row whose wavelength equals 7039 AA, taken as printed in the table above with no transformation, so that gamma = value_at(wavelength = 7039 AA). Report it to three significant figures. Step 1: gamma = 2.21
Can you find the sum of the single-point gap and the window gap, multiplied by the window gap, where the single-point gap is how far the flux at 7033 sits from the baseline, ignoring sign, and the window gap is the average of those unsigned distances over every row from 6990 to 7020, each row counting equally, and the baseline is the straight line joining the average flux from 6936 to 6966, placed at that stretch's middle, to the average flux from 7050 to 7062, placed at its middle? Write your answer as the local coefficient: 0.052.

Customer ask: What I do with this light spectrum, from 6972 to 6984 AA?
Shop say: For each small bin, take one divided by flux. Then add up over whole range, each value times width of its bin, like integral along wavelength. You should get 5.62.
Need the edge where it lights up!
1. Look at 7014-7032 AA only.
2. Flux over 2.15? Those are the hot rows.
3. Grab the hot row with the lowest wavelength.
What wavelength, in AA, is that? 7015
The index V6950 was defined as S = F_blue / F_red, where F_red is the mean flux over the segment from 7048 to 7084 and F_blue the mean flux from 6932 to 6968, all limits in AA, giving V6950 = 1.03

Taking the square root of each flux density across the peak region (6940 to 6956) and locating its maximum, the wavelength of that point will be 6941 AA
